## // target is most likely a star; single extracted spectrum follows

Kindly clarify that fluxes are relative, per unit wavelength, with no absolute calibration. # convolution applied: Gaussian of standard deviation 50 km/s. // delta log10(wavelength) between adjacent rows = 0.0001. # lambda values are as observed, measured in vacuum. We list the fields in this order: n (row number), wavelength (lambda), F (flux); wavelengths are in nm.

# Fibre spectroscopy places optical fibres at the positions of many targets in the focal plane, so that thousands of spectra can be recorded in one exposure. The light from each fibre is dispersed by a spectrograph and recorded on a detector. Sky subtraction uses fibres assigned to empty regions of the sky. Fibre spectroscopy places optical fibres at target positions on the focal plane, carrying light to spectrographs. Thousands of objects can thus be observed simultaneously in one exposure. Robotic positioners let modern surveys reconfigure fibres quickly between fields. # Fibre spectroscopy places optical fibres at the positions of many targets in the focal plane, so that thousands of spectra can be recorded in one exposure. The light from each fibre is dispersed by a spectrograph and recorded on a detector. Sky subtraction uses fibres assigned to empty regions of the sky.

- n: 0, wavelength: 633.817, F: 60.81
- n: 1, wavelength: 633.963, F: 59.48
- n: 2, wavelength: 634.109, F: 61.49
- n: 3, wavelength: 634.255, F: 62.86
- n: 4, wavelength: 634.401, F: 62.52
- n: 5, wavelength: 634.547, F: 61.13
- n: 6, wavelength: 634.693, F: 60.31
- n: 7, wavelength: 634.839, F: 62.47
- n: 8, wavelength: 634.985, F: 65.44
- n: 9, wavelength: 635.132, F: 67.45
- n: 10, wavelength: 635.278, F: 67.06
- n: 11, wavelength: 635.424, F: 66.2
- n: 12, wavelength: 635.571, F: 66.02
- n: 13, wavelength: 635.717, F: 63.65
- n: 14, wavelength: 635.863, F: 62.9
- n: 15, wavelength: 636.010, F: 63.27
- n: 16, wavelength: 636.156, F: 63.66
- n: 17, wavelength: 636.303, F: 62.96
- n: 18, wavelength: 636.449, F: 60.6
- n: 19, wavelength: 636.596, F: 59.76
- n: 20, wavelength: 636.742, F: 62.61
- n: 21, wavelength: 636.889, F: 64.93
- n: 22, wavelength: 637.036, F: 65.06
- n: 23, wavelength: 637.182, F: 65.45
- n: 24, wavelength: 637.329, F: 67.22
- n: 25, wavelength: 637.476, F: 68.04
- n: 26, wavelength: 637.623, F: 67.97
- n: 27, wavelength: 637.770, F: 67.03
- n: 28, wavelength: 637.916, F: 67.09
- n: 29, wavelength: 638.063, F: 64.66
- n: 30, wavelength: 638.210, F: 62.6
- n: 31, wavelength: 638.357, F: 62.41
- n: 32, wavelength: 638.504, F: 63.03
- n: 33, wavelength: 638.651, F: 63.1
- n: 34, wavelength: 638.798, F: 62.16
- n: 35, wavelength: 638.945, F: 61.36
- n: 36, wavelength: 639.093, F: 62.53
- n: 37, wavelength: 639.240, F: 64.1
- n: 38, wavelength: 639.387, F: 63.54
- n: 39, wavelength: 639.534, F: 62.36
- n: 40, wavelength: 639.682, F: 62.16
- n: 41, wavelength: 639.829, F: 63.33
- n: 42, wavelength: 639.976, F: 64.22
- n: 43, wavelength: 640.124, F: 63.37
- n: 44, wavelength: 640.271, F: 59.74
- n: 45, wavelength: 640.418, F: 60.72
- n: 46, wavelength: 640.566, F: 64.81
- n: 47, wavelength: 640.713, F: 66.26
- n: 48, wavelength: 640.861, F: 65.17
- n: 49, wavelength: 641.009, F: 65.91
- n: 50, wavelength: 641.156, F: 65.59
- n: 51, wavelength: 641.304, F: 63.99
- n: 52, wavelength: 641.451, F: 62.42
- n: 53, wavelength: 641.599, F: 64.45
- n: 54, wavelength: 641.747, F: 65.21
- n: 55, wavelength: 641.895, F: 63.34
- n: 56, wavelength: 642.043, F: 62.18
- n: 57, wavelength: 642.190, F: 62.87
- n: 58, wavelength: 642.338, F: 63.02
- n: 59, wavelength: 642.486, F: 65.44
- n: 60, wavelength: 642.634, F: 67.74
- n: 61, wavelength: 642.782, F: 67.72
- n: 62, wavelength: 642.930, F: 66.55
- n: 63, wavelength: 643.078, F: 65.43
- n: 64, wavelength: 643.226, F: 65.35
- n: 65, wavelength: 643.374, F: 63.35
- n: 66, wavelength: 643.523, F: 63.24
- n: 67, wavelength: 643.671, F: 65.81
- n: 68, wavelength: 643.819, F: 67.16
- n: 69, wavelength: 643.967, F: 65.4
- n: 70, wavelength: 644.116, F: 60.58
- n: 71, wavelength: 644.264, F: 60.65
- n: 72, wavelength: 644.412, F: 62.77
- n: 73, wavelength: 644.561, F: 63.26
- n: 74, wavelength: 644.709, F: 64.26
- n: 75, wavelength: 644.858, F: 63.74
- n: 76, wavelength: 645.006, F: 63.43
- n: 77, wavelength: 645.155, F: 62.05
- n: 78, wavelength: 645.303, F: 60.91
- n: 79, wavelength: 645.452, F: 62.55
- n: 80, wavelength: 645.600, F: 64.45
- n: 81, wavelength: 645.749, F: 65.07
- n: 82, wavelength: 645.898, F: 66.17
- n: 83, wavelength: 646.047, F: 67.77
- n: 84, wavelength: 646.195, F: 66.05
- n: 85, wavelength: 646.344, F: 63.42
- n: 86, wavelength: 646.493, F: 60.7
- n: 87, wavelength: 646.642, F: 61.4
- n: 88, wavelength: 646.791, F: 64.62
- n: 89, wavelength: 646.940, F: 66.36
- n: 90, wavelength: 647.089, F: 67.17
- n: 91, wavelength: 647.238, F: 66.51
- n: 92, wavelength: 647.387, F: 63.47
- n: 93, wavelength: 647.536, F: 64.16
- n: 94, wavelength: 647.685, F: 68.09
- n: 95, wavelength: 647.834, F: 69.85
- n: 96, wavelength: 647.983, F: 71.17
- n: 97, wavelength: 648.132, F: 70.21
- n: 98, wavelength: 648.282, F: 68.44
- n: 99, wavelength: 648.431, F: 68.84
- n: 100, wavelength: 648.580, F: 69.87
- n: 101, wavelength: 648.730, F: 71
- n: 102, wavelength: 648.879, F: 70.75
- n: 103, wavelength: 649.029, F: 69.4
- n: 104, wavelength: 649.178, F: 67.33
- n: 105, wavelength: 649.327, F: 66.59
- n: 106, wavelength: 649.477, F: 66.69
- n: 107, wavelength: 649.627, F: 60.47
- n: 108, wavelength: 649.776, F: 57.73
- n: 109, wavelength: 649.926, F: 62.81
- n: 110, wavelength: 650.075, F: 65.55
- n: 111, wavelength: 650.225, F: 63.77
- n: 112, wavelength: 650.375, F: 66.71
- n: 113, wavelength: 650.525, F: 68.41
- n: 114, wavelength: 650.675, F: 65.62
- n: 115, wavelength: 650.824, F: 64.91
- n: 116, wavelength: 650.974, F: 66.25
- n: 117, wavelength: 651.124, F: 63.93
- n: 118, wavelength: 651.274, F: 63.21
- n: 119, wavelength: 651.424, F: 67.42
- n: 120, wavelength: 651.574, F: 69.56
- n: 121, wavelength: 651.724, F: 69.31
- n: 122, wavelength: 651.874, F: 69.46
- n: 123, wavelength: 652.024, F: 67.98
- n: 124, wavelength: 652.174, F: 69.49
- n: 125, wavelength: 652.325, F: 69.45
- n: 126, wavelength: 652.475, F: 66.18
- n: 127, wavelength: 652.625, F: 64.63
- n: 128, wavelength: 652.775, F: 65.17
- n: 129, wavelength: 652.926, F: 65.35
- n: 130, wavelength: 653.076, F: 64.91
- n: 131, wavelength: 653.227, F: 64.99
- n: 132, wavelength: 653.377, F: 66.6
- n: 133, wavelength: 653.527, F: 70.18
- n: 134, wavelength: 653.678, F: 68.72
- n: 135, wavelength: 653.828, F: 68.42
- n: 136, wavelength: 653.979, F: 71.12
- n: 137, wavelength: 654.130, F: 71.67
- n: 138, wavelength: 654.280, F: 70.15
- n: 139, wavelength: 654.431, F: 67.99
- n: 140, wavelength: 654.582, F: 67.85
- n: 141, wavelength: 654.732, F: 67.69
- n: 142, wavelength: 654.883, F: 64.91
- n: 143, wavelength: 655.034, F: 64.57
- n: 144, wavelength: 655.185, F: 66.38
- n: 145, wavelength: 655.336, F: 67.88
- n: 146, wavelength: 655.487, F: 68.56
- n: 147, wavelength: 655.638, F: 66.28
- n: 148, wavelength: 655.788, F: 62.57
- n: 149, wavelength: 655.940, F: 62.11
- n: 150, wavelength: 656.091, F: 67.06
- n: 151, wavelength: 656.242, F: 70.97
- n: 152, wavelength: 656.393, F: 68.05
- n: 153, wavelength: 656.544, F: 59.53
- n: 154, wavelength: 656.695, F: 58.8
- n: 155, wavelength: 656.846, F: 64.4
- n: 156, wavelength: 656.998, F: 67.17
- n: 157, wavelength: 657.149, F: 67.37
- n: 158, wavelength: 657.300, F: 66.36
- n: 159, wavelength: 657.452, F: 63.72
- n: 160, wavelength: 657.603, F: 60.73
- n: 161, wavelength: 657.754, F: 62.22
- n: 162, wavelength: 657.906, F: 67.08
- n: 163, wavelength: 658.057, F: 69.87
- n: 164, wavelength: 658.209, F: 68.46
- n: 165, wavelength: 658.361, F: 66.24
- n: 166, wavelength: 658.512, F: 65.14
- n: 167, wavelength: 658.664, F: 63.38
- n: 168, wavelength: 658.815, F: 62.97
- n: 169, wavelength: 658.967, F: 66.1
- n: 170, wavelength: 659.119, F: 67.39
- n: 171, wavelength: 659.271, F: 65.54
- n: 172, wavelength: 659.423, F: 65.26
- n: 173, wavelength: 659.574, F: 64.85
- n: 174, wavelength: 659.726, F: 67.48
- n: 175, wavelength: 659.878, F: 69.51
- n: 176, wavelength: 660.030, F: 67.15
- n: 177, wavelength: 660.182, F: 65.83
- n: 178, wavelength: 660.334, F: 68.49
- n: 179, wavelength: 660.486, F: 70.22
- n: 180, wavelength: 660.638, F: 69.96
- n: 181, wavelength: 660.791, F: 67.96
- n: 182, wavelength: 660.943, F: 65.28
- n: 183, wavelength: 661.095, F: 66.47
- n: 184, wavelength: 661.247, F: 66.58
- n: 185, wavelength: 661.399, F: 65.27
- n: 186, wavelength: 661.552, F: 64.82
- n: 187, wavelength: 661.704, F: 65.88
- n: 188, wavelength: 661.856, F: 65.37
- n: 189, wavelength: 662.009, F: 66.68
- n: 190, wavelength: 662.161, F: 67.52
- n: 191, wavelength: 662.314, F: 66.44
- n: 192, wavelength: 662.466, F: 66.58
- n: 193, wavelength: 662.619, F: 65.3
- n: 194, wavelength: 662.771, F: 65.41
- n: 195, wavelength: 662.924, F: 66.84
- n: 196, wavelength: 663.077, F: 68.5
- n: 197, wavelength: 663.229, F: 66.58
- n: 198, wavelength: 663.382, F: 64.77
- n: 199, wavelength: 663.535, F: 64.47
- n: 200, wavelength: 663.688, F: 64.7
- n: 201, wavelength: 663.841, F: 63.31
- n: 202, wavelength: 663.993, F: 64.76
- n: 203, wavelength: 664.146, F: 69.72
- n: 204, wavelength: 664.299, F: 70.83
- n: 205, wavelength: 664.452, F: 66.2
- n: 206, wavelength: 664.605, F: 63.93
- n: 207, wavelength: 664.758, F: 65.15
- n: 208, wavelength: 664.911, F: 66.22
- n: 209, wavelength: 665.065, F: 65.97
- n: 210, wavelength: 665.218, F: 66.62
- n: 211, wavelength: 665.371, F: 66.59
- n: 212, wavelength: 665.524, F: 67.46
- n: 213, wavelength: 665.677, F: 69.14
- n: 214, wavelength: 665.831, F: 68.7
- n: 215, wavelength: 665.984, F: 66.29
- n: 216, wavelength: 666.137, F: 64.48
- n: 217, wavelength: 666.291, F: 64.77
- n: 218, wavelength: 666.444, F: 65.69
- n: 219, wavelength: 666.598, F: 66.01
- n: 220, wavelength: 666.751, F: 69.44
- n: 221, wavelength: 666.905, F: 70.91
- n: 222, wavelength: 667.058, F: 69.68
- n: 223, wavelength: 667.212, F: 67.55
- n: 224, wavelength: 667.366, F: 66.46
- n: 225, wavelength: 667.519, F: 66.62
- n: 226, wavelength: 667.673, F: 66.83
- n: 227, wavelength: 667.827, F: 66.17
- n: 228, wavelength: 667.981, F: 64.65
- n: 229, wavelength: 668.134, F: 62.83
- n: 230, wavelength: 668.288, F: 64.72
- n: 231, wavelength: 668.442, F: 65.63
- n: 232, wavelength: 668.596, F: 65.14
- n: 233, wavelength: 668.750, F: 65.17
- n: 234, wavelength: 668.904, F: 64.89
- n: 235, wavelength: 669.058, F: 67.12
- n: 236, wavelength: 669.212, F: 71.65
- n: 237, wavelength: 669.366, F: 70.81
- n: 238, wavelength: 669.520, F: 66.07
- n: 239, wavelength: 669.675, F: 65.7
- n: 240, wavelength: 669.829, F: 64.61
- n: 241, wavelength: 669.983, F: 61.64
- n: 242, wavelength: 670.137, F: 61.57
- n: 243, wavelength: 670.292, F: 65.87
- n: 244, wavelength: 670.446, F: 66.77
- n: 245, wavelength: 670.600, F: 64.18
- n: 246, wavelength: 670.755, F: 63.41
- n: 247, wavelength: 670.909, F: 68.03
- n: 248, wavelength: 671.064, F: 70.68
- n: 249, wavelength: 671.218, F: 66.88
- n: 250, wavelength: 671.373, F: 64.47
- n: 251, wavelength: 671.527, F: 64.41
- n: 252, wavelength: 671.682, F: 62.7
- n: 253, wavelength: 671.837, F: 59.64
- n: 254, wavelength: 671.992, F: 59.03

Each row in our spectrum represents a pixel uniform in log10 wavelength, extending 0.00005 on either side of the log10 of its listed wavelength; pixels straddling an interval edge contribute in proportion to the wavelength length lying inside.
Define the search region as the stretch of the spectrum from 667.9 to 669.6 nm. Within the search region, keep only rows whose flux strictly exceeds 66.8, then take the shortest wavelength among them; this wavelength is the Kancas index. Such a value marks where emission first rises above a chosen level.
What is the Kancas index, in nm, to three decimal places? 669.058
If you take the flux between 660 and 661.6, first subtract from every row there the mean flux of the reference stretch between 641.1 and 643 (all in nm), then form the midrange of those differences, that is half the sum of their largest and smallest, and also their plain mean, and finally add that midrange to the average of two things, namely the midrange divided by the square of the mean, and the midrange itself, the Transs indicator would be 5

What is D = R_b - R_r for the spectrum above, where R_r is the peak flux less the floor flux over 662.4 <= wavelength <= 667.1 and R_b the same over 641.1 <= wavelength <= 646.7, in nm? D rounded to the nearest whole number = 0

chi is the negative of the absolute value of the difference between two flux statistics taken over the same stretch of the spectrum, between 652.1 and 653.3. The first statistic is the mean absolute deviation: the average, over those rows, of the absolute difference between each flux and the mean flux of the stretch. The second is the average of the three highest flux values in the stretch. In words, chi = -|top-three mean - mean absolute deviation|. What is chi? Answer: -66.8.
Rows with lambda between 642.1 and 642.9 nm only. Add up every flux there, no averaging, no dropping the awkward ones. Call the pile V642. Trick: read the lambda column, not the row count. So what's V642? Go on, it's 327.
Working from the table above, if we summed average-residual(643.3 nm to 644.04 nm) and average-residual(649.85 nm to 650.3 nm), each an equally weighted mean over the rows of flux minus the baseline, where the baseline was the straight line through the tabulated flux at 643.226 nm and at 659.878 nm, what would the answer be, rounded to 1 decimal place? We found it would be -3.5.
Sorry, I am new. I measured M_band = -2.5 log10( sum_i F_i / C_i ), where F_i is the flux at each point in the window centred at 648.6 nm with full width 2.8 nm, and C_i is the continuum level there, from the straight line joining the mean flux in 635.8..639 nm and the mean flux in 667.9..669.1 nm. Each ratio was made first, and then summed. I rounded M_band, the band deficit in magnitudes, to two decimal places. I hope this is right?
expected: -3.24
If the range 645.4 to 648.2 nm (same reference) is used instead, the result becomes -3.22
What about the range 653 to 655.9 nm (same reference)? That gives -3.24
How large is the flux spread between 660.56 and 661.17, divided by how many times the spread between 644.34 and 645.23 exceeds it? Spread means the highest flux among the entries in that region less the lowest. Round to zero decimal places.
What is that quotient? 10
